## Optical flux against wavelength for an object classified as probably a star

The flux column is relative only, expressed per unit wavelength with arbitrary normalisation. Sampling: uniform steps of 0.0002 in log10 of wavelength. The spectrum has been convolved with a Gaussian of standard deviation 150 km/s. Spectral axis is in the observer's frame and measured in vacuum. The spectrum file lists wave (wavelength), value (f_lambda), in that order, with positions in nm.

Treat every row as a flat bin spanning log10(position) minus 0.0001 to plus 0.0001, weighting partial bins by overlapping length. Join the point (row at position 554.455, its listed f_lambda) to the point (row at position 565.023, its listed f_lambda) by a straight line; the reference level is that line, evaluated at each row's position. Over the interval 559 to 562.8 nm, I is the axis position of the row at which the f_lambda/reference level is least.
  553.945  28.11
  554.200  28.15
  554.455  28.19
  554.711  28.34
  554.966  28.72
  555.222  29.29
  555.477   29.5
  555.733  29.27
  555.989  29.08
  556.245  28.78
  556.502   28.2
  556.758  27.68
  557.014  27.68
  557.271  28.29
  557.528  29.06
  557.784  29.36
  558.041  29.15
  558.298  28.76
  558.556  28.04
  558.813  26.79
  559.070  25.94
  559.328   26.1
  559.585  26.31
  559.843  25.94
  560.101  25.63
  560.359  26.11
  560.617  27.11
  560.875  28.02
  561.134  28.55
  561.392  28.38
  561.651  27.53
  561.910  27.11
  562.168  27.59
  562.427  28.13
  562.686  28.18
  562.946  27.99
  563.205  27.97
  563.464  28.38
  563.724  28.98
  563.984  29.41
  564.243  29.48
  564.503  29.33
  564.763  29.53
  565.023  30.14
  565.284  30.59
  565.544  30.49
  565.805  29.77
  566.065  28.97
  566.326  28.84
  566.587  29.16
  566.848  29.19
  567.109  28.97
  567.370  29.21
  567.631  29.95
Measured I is 560.101 nm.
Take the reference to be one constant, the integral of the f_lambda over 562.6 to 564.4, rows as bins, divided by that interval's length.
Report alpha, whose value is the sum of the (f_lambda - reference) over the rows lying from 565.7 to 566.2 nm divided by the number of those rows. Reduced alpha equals 0.72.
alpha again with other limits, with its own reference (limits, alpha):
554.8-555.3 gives 0.36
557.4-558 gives 0.56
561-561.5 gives -0.18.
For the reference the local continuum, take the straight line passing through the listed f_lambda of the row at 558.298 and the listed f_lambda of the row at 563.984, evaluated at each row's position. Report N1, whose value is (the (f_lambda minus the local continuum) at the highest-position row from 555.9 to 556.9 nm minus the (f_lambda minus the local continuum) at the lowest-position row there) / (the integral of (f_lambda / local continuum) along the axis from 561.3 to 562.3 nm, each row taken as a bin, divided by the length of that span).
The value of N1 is -1.6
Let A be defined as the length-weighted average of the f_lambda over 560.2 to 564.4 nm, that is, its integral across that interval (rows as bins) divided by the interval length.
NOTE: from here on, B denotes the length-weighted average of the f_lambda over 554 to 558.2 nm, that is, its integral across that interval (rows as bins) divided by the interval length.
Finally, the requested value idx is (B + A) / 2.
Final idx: 28.4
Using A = 28.1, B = 28.7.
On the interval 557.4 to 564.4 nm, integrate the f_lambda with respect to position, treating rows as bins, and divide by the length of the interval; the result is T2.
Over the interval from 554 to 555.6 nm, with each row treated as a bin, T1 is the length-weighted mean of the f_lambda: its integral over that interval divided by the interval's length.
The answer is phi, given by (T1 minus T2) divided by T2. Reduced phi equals 0.032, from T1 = 28.7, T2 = 27.8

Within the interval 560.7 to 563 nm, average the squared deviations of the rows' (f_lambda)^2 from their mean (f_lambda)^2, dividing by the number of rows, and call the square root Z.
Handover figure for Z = 24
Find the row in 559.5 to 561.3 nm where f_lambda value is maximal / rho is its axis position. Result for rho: 561.134 nm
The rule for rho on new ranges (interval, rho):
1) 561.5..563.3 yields 562.686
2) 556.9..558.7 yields 557.784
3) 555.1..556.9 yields 555.477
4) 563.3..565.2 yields 565.023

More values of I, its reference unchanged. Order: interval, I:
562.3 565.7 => 563.205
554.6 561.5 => 560.101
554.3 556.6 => 556.502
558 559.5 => 559.070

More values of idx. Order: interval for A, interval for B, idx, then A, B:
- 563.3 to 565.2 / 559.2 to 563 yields 28.3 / 29.3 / 27.2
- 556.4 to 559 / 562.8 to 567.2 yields 28.7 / 28.3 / 29.2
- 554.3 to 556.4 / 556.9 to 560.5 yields 28.1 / 28.9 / 27.4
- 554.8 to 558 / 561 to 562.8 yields 28.3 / 28.8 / 27.9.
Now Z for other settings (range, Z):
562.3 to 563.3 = 5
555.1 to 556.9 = 35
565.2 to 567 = 40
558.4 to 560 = 40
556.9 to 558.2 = 36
